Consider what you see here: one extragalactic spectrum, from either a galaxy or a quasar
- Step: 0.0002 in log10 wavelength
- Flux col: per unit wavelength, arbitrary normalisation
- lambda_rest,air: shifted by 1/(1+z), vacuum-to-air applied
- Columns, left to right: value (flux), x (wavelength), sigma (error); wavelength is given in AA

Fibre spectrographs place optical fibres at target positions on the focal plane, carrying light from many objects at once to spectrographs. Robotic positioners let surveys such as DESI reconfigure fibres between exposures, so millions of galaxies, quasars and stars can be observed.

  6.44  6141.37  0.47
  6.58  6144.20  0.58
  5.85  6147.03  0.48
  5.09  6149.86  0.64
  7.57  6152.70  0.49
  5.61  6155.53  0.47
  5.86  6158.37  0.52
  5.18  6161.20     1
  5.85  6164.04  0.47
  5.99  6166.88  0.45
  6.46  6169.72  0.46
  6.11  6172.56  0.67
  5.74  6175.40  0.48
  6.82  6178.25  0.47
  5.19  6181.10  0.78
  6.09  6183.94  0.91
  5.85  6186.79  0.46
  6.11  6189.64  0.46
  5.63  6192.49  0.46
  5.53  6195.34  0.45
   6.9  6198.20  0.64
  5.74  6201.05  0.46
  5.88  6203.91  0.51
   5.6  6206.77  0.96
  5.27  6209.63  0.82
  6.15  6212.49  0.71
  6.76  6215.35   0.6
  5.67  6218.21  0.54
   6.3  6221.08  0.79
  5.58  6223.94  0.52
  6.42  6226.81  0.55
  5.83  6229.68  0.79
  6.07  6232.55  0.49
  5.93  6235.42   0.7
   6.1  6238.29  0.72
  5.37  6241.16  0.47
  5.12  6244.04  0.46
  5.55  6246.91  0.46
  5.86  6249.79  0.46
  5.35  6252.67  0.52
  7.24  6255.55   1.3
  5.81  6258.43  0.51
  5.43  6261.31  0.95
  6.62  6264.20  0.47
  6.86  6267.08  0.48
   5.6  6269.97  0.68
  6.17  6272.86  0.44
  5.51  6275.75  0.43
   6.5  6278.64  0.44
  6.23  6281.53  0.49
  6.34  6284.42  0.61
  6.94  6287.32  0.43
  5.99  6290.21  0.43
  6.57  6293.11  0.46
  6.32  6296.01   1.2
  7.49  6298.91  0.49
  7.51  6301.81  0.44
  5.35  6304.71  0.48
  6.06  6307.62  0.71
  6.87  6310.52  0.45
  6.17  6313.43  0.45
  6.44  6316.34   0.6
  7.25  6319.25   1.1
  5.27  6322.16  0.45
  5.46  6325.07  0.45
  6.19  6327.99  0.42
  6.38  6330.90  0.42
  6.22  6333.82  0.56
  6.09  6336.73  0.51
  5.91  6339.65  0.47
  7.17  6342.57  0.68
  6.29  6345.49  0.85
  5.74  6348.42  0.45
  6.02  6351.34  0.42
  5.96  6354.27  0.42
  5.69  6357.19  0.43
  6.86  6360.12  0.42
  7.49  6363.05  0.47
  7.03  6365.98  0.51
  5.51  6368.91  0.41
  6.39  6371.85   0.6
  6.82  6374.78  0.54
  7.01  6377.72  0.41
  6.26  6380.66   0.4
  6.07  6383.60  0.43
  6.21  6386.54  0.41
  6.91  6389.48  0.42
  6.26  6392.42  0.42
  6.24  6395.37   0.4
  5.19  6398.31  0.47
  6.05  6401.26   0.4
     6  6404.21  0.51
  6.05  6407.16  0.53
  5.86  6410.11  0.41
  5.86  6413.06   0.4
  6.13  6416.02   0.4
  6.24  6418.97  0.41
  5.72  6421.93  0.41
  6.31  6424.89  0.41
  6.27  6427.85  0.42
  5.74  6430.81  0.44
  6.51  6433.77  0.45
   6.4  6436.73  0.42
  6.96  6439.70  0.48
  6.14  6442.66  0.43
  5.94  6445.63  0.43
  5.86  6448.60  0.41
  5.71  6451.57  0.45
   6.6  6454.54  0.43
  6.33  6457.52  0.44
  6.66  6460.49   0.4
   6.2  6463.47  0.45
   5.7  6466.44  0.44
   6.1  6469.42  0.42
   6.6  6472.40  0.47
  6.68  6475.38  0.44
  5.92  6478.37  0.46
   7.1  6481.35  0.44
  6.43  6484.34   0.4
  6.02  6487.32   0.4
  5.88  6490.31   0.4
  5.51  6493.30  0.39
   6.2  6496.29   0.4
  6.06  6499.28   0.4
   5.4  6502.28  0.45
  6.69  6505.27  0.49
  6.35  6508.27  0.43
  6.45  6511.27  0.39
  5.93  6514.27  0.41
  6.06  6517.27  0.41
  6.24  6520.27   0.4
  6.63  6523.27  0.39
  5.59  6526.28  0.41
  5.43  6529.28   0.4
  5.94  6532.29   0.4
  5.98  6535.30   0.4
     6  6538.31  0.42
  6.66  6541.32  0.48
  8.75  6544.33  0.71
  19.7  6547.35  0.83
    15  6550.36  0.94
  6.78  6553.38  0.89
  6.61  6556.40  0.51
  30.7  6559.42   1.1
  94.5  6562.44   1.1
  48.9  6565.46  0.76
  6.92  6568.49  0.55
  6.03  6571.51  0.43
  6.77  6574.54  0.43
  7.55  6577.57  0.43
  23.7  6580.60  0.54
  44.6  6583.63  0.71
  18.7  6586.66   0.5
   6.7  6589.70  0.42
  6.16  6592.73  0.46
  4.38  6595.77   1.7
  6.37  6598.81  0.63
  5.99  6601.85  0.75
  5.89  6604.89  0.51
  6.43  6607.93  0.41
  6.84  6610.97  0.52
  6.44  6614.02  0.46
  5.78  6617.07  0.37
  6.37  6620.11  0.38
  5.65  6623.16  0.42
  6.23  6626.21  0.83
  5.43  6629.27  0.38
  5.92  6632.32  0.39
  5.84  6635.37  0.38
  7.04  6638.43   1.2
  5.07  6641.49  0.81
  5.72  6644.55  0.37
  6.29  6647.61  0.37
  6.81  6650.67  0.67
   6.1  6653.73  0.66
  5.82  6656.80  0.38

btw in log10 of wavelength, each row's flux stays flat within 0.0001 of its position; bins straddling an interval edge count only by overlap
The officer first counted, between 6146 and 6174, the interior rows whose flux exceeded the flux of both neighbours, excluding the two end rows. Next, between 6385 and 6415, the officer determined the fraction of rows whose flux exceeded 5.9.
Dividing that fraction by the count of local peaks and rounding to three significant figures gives 0.233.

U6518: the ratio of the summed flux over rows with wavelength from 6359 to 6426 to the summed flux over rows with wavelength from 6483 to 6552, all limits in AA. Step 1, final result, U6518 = 0.88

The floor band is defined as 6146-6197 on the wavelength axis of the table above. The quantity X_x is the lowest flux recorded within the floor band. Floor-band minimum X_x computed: 5.09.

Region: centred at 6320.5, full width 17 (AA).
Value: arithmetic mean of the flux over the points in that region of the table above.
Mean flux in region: 6.13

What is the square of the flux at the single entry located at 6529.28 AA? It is 29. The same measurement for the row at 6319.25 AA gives 53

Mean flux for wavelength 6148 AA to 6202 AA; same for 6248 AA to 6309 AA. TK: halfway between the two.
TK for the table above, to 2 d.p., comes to 6.12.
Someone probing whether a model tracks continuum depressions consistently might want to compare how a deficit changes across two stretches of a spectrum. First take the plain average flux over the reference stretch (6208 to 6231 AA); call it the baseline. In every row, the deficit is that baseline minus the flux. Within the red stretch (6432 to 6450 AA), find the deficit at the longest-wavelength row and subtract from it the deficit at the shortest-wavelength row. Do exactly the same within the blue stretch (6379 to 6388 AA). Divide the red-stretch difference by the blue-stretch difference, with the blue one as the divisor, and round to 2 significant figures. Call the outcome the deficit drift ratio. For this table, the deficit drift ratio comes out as 13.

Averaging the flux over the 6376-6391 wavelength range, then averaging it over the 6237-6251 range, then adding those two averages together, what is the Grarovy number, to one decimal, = 12.1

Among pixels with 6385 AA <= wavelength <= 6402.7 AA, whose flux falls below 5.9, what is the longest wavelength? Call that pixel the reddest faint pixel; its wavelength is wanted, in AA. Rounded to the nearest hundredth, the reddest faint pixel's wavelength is 6398.31 AA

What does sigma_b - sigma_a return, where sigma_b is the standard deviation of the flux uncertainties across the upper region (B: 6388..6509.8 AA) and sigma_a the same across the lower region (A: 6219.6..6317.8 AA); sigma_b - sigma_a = -0.18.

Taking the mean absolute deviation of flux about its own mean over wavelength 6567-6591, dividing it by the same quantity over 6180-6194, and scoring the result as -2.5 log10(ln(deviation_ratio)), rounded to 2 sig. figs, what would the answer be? -1.4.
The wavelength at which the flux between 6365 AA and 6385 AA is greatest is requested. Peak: 6365.98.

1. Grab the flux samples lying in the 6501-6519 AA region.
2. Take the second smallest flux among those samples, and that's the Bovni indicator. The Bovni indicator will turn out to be 5.93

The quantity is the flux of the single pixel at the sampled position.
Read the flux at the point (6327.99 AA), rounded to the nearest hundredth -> 6.19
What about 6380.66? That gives 6.26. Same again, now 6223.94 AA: 5.58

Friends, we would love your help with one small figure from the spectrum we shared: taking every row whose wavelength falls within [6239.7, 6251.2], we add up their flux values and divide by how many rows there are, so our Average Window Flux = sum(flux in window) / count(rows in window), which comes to 5.5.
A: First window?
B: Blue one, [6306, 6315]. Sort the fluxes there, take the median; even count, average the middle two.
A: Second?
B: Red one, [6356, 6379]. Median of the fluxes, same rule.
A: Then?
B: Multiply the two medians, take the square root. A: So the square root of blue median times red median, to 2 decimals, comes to 6.50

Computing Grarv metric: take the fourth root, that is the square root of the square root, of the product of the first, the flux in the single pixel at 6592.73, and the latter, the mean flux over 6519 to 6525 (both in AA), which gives 2.51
